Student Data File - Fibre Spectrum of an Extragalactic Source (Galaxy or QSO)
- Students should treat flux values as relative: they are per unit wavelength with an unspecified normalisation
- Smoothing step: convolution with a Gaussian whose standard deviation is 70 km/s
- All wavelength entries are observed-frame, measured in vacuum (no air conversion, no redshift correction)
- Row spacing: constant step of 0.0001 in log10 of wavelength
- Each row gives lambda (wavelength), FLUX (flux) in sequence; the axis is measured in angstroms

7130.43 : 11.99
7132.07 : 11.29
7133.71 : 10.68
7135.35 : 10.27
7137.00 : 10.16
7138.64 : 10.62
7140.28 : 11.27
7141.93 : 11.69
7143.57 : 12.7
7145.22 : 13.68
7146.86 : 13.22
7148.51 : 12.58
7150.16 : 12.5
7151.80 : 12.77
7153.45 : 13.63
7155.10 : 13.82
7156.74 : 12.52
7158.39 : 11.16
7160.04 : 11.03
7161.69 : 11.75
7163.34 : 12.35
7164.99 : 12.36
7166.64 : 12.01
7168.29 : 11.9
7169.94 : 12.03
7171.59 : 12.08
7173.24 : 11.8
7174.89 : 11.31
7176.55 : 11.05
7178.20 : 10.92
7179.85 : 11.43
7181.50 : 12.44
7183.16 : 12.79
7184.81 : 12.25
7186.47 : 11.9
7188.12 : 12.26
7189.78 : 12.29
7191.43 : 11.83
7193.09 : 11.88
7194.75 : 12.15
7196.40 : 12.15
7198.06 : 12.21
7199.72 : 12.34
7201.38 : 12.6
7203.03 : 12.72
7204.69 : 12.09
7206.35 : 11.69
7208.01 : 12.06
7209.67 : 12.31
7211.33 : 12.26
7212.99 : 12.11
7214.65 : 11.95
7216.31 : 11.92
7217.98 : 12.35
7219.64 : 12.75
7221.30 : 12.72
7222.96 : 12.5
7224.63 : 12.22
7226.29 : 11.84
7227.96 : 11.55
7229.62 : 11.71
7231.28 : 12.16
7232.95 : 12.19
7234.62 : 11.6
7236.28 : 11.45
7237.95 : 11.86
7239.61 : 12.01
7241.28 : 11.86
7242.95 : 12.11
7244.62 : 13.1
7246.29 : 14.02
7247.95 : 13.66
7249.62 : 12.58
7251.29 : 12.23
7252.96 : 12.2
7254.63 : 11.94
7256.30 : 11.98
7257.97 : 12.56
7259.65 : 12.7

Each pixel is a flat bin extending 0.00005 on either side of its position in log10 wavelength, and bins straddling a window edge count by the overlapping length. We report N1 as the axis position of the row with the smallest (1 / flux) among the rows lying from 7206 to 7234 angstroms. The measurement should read 7219.64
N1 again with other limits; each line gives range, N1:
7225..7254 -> 7246.29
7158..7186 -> 7183.16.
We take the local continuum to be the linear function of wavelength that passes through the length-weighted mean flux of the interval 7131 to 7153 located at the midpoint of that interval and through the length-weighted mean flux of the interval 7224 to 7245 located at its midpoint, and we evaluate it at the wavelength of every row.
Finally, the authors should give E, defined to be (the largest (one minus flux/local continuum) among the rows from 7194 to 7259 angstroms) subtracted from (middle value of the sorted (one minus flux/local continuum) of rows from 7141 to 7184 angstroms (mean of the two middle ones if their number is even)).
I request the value -0.07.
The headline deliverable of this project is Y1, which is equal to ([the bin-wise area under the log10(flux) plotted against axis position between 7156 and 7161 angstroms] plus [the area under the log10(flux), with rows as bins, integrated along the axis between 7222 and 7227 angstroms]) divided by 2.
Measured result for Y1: 5.37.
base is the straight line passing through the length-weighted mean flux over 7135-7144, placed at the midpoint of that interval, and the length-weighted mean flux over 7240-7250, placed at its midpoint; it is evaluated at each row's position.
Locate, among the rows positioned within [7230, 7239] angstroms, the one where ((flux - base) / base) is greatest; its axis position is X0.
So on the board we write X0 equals 7232.95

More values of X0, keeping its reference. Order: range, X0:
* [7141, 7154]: 7145.22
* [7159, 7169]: 7163.34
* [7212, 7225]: 7219.64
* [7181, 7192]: 7183.16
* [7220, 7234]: 7221.30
